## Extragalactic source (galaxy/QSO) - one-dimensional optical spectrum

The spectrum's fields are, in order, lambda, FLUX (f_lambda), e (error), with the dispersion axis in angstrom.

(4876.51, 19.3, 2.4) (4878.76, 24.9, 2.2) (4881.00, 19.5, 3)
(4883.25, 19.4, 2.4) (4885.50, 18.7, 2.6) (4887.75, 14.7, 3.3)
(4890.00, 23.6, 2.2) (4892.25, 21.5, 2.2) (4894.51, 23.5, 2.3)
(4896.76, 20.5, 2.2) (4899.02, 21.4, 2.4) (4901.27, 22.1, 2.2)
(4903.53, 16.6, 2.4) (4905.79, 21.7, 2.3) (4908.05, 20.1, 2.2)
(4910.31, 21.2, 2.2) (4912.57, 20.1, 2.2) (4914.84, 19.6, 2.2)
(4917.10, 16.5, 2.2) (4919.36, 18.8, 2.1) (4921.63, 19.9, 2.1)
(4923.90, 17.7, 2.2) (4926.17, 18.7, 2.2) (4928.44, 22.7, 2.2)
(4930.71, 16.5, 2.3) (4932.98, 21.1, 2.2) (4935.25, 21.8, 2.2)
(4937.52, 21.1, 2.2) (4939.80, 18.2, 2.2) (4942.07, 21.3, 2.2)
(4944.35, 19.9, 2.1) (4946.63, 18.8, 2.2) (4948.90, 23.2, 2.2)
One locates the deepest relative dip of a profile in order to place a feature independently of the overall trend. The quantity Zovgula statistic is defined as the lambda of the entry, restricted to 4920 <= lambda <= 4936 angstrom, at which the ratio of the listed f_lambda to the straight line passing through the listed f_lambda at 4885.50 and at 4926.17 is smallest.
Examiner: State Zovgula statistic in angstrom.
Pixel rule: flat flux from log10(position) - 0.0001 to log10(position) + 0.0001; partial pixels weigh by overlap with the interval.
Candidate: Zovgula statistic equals 4930.71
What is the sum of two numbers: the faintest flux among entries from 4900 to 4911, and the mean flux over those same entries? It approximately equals 36.9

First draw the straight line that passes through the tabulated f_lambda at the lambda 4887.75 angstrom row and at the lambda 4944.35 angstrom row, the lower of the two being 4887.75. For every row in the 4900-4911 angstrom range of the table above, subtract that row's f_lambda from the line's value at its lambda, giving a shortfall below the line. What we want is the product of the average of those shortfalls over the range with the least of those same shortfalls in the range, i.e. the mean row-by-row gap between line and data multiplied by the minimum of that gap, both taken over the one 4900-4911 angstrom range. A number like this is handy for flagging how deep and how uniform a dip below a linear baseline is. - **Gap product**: 25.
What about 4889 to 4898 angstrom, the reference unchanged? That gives 61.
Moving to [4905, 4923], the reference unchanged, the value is 14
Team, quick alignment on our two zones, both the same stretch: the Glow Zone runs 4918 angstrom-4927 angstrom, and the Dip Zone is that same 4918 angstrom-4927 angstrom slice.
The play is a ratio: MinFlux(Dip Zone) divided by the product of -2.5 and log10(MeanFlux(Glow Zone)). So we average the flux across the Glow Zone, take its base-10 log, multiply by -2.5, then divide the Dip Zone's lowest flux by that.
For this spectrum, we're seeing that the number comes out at -5.6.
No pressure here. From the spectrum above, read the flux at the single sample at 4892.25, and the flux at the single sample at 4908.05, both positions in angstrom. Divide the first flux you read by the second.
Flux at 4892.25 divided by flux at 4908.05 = 1.07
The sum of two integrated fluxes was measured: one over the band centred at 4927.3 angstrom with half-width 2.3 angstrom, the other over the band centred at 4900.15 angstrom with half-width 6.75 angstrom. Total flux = 378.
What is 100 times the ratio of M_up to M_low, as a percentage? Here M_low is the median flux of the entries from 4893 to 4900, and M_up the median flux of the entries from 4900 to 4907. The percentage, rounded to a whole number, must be 101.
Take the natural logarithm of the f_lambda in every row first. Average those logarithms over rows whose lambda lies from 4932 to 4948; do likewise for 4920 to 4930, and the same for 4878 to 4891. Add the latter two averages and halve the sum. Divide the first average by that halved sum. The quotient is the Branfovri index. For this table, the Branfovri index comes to 1.01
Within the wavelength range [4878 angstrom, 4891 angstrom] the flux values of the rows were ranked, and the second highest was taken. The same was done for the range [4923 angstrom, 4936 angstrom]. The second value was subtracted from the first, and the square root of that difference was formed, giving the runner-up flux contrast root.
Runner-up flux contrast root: 1.3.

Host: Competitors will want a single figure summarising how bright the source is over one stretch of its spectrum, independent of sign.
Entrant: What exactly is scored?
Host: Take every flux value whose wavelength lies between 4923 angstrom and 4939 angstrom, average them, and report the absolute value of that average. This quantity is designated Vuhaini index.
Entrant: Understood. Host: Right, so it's 19.9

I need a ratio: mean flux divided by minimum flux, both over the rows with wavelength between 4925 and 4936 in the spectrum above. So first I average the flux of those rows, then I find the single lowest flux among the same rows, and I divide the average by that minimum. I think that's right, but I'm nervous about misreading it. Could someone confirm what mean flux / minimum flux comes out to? 1.22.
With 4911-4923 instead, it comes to 1.15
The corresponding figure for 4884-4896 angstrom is 1.39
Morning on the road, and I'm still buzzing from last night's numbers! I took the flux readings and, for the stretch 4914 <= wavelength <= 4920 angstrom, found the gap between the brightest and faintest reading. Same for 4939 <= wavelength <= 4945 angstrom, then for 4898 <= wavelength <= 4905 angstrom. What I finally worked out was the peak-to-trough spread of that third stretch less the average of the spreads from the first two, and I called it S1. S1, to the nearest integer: 2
